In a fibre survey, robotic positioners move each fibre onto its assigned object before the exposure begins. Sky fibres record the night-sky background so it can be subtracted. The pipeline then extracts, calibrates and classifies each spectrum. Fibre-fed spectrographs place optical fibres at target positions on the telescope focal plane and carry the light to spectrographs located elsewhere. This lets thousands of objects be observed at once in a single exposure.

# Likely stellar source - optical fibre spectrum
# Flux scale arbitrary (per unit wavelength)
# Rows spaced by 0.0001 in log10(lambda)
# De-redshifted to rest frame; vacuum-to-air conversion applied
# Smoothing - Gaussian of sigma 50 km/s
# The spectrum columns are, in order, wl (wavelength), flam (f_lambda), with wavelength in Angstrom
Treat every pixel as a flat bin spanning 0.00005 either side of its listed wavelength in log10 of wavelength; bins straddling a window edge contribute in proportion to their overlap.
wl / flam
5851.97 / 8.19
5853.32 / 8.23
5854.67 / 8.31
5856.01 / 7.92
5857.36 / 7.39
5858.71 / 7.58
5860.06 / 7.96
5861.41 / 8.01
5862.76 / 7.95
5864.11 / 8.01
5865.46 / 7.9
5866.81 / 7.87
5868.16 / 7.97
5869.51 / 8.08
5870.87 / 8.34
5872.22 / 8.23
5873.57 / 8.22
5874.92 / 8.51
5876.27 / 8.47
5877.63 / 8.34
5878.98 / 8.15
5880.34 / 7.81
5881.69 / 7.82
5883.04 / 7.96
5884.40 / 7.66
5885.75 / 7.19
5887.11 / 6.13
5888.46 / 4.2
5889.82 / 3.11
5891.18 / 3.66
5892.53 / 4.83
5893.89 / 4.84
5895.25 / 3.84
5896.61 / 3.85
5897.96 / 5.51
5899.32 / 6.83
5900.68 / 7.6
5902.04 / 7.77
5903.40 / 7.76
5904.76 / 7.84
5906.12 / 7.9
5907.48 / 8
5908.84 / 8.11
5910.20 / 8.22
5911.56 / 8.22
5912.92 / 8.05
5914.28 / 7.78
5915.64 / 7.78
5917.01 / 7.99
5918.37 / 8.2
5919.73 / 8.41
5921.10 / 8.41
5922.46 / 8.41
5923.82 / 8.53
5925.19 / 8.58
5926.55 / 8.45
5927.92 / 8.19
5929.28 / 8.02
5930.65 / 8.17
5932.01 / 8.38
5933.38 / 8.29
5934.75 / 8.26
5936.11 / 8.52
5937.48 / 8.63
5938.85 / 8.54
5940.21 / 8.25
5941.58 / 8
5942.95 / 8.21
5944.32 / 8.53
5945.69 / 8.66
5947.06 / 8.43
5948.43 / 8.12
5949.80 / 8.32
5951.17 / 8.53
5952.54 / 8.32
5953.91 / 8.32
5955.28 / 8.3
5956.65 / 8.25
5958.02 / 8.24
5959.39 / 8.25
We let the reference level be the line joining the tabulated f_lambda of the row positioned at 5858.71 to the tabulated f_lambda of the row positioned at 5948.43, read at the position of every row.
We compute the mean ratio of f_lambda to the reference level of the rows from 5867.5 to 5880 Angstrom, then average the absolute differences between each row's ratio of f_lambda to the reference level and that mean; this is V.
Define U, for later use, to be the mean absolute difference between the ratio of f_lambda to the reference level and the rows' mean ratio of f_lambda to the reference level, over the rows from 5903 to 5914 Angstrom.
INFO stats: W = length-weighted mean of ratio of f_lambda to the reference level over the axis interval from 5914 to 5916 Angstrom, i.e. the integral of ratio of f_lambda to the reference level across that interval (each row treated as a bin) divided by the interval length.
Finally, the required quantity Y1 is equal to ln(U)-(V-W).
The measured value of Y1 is -3.21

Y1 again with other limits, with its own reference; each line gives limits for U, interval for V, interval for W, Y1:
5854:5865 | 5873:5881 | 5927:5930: -2.65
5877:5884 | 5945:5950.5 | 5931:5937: -2.66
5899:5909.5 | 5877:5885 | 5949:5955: -2.47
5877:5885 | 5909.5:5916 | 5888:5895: -3.13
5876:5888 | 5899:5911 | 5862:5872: -1.71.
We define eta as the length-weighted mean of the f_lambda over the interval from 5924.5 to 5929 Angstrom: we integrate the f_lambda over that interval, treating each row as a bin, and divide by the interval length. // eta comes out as 8.4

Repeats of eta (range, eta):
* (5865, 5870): 8.0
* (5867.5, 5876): 8.2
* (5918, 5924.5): 8.4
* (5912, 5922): 8.1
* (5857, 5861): 7.7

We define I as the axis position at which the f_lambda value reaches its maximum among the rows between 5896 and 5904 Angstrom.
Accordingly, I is 5902.04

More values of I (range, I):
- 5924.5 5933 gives 5925.19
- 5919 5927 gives 5925.19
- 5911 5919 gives 5911.56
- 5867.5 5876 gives 5874.92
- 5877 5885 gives 5877.63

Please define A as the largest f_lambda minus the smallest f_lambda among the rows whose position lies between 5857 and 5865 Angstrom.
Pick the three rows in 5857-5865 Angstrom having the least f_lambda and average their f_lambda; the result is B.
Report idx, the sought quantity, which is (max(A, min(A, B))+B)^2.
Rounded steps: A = 0.62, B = 7.64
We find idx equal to 68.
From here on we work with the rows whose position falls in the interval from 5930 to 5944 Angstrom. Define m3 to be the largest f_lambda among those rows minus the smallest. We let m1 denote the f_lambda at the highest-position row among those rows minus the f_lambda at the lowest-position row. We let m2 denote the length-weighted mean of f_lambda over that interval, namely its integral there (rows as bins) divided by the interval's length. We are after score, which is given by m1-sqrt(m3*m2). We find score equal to -2.3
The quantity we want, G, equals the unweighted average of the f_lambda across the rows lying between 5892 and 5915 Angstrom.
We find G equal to 6.88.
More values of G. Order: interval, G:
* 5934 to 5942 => 8.37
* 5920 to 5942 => 8.35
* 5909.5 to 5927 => 8.23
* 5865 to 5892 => 7.28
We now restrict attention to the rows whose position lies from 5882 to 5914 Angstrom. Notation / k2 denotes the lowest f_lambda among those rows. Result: 3.11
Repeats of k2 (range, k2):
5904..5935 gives 7.78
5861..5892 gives 3.11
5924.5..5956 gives 8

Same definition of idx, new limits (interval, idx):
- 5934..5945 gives 77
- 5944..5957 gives 77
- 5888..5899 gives 35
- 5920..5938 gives 76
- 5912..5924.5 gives 74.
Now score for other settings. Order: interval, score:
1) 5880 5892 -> -9.6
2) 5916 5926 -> -1.6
